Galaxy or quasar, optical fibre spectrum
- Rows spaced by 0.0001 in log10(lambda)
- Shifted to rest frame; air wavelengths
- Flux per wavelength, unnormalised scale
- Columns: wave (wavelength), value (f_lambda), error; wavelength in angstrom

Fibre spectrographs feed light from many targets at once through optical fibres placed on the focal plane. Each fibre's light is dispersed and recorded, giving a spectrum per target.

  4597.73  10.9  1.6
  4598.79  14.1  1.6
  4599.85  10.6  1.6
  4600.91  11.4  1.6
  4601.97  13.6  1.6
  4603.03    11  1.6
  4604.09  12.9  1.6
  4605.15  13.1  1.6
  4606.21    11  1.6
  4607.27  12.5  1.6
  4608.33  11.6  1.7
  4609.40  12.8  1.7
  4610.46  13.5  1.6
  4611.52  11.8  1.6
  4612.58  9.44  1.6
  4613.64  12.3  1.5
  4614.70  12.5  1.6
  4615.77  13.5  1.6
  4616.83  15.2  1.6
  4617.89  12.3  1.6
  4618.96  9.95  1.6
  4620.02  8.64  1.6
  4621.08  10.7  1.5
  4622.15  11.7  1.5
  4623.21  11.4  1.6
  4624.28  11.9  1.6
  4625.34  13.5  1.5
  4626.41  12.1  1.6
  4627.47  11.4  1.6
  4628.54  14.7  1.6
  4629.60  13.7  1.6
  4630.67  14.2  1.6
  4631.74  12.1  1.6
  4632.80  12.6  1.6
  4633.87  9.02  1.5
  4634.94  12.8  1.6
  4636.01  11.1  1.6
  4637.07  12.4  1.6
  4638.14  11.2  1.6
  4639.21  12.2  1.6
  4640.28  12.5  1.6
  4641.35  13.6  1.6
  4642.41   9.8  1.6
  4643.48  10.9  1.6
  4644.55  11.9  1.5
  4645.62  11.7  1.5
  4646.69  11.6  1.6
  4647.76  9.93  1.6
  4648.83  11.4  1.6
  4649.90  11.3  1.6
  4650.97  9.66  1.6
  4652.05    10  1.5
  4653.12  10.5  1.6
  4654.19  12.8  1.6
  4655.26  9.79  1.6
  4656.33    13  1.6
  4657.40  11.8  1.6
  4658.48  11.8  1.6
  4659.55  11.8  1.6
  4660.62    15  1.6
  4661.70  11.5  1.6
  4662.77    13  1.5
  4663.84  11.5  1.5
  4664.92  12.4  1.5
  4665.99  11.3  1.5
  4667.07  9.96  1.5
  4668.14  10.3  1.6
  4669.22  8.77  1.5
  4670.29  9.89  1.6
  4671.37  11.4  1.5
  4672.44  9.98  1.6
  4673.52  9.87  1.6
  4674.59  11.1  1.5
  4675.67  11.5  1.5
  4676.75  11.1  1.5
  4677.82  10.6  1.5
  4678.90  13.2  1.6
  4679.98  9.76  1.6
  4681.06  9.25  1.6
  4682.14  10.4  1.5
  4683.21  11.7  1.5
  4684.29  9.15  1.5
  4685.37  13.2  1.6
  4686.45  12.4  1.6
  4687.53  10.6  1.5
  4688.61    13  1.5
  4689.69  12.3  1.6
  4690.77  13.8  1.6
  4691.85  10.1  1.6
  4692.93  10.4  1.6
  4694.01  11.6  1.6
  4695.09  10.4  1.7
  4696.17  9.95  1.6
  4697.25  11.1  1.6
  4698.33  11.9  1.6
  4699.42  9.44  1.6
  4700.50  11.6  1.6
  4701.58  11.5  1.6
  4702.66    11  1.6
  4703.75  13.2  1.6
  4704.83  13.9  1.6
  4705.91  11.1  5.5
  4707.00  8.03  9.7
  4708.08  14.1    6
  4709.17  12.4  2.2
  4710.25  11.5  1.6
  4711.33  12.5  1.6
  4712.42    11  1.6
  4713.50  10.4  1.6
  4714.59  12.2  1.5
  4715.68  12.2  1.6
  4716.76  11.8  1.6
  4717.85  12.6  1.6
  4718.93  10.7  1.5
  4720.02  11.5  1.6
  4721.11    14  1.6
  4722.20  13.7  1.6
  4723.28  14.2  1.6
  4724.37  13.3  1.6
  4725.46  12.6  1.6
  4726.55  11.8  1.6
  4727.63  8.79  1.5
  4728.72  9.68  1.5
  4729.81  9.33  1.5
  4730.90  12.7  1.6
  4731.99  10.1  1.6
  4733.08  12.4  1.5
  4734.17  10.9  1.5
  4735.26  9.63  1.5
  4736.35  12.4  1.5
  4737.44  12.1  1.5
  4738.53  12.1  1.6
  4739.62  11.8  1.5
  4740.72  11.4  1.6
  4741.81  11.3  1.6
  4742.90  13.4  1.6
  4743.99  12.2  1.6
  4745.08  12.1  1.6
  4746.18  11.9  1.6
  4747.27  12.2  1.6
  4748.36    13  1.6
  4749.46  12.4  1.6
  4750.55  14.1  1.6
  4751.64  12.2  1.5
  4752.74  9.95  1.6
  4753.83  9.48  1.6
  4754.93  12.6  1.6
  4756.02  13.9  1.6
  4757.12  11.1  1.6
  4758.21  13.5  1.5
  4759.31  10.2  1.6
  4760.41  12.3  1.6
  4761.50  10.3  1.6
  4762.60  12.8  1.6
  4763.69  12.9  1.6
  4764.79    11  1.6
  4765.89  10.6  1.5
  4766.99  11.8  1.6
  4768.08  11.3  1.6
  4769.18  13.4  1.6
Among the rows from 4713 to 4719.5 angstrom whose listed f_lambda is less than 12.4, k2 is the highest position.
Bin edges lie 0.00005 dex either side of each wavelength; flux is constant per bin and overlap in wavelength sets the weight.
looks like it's 4718.93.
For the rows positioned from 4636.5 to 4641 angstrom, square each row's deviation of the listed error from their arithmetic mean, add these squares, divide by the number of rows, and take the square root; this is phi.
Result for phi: 0.000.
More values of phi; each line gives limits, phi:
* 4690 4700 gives 0.031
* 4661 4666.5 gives 0.040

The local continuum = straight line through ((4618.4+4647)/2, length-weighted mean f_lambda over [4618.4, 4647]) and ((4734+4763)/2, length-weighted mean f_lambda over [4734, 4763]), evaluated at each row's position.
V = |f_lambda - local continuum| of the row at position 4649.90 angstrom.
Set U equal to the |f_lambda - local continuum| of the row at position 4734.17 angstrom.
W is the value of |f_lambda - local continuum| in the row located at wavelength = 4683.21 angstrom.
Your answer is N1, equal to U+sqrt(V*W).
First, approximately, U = 1.0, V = 0.54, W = 0.2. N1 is 1.3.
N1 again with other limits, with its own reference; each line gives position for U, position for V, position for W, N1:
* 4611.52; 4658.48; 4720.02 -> 0.1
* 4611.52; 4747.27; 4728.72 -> 0.8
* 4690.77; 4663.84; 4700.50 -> 2.2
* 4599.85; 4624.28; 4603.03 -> 1.5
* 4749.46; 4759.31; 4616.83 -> 2.9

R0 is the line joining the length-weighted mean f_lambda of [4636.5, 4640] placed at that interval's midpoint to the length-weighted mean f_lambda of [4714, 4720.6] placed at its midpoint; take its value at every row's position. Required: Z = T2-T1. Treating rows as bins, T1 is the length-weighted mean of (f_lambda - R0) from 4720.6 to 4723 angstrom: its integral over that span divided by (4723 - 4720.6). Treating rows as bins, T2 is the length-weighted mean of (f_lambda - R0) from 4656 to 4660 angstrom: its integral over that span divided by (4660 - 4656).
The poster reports -1.9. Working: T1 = 2.1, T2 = 0.1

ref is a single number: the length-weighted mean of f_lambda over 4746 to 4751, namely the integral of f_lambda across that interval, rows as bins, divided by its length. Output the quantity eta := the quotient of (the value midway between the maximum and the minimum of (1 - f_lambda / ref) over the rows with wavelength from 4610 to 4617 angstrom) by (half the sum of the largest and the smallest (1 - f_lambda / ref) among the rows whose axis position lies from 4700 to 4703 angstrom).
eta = 0.3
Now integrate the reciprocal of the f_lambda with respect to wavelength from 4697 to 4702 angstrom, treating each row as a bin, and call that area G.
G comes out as 0.45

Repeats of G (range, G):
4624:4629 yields 0.40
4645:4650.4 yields 0.48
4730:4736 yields 0.55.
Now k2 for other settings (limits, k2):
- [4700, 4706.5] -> 4705.91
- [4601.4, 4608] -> 4606.21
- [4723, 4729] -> 4728.72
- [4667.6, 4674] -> 4673.52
